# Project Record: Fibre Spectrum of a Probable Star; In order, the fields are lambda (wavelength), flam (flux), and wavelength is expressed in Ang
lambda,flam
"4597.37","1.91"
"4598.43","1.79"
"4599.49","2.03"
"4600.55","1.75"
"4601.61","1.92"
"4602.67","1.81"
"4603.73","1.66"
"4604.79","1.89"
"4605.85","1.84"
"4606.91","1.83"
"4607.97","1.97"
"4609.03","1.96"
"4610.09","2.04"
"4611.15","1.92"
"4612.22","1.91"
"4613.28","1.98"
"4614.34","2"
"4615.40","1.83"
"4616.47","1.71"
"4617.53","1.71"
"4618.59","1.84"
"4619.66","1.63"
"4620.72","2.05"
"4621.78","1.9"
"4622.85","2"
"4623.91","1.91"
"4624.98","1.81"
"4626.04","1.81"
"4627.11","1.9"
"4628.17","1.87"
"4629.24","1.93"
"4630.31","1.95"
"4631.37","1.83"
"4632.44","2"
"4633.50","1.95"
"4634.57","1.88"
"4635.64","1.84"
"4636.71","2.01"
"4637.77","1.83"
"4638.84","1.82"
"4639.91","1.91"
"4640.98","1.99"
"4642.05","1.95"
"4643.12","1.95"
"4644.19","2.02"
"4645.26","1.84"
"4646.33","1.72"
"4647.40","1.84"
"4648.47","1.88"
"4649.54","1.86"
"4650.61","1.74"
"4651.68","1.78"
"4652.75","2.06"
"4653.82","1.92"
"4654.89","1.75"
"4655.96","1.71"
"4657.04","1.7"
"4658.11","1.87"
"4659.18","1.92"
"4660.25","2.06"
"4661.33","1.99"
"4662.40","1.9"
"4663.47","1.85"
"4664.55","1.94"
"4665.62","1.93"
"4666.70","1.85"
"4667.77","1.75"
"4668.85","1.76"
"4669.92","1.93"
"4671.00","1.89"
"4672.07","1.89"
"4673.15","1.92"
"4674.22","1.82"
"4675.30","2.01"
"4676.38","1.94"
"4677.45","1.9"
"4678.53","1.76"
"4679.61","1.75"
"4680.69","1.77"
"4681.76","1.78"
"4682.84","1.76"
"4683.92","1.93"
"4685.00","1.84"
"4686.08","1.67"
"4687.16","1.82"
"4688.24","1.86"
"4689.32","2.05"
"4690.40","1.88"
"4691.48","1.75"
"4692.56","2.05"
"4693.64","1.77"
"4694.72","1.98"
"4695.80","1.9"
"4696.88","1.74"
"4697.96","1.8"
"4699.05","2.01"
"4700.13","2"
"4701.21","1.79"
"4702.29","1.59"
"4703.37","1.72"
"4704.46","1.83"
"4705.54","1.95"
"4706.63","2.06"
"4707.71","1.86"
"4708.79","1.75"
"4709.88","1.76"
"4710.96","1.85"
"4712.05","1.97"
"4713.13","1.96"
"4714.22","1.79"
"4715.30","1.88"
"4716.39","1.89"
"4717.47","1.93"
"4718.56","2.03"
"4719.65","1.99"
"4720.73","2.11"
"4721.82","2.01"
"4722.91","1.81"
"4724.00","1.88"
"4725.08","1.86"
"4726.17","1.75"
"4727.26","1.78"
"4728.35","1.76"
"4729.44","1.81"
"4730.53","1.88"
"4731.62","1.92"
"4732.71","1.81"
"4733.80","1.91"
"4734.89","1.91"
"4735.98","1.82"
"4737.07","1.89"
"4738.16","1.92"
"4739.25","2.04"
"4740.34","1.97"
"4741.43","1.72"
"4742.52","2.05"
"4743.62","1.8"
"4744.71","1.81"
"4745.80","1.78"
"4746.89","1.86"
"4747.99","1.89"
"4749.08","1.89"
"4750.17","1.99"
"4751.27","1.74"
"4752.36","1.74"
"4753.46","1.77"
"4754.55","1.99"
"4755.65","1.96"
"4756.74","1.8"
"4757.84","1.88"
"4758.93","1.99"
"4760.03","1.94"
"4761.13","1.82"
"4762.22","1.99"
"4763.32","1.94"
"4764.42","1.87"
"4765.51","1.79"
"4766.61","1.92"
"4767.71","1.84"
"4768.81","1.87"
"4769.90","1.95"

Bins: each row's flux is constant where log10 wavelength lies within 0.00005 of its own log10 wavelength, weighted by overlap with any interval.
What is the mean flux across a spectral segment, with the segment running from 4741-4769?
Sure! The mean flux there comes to 1.87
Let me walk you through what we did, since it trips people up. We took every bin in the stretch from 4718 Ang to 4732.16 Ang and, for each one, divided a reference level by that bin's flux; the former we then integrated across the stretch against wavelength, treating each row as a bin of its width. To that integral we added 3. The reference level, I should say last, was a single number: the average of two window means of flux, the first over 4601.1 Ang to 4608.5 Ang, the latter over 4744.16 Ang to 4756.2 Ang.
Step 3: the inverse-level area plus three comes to 16.9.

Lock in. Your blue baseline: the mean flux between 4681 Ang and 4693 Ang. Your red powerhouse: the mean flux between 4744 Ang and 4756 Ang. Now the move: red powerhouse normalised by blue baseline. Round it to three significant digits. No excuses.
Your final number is 1.00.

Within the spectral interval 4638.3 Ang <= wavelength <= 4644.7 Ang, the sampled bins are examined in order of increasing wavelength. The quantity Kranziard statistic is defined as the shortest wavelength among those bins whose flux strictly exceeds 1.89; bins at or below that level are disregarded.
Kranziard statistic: 4639.91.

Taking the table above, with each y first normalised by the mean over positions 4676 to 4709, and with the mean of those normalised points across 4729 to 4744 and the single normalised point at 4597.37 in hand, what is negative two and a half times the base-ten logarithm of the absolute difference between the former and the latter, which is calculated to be 4.9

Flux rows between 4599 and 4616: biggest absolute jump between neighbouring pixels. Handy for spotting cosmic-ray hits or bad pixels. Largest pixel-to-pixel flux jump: 0.28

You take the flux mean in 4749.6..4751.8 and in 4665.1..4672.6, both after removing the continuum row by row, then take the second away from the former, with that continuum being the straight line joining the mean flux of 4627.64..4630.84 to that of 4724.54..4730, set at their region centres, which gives 0.11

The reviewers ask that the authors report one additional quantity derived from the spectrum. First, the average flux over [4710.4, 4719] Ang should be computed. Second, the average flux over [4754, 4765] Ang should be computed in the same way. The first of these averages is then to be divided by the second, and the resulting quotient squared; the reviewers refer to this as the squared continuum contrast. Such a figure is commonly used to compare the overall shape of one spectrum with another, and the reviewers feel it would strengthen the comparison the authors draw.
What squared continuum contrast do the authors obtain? 0.99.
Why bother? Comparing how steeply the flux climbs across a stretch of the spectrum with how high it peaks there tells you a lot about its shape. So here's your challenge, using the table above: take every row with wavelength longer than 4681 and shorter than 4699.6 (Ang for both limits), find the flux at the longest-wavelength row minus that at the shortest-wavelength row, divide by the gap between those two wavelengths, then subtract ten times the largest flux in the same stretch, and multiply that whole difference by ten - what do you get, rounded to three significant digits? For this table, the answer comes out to -205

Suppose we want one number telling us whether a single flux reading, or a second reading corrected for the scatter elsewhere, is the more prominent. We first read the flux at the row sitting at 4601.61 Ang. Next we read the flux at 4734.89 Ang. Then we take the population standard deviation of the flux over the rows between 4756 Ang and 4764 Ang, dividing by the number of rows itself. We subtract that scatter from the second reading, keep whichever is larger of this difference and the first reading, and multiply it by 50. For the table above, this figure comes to 96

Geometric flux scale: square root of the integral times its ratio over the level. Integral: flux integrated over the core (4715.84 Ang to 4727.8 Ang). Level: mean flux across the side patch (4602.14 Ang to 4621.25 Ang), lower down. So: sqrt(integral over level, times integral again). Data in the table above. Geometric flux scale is 17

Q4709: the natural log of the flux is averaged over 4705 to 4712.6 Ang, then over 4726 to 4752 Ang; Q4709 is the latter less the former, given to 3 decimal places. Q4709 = -0.012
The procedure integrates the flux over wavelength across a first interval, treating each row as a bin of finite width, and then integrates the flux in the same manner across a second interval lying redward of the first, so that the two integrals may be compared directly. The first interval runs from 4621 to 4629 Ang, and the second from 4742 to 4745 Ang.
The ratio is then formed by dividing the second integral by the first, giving 0.4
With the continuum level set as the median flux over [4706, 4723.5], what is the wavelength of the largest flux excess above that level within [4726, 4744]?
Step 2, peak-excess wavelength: 4742.52 Ang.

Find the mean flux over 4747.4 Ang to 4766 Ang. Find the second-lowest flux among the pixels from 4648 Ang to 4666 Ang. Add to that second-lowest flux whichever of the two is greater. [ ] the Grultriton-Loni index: 3.59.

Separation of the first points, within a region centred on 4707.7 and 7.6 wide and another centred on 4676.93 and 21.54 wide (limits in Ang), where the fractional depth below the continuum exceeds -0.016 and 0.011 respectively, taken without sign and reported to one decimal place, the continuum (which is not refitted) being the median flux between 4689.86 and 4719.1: 37.8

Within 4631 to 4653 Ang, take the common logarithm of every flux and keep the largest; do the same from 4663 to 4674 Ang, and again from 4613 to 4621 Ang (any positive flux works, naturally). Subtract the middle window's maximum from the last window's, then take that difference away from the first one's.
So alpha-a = 0.290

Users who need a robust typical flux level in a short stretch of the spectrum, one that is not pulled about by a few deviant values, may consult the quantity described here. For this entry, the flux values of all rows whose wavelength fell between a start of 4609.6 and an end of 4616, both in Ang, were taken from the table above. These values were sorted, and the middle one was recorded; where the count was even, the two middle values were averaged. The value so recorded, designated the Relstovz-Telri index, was 1.95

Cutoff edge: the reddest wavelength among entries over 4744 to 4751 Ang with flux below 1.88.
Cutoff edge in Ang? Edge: 4746.89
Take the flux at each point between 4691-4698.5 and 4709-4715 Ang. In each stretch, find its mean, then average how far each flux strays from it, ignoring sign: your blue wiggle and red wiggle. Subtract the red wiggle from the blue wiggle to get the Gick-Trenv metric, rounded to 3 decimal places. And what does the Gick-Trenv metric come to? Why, 0.024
